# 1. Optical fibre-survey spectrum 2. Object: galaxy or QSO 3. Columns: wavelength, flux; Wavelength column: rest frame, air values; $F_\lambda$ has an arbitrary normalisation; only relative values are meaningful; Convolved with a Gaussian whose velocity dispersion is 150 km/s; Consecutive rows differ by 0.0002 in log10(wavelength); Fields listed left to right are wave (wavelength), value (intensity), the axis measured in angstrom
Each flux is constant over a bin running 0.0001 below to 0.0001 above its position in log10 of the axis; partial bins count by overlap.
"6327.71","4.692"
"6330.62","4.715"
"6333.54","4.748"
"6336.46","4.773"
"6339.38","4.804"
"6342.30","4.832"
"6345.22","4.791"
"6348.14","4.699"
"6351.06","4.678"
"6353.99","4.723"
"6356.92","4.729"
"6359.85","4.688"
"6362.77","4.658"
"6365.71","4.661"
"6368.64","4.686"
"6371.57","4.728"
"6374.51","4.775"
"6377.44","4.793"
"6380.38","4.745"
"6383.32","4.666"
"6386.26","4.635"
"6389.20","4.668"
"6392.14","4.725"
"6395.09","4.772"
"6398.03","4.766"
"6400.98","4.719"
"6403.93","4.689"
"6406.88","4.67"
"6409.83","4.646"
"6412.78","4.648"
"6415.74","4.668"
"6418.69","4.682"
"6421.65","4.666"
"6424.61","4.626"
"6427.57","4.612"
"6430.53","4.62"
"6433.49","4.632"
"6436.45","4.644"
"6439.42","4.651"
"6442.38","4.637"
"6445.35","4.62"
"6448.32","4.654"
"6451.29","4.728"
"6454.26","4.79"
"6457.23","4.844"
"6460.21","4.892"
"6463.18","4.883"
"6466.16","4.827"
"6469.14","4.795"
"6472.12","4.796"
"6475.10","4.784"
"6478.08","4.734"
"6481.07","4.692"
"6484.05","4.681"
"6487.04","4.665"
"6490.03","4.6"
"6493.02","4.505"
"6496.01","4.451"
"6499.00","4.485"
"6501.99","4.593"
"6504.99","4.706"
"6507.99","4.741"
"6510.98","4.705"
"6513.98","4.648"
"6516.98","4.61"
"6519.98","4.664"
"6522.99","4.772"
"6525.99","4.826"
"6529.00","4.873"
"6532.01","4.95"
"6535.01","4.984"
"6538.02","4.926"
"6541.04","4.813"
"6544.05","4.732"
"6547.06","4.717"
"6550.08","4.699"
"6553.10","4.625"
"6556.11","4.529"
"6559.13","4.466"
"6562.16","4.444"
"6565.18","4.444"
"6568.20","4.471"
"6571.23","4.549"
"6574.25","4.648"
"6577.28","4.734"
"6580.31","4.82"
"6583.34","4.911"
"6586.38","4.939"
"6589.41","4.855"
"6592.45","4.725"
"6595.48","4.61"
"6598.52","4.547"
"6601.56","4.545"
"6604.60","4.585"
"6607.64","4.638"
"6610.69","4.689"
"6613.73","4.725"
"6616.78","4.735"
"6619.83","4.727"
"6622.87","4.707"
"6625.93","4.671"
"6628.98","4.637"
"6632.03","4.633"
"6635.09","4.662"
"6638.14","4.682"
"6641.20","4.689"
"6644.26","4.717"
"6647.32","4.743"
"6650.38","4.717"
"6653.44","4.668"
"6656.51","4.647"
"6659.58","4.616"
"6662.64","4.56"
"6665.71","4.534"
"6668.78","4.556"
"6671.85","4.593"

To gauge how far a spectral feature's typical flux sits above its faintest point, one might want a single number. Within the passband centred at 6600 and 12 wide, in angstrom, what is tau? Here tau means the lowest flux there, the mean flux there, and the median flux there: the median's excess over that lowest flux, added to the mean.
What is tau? 4.59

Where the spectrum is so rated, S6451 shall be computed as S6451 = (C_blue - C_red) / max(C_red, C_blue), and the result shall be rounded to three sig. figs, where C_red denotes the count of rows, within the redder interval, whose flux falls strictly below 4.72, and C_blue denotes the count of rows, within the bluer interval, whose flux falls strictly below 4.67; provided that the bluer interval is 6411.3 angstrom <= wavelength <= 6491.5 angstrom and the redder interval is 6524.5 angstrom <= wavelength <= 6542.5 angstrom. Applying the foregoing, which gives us 1.00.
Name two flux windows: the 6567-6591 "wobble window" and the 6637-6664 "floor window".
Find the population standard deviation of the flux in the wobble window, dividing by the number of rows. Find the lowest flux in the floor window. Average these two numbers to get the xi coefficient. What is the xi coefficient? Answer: 2.36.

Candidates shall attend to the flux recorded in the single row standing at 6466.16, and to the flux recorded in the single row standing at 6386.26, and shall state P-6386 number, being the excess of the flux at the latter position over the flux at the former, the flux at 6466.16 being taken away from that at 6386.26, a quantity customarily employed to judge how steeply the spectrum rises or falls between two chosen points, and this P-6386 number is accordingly -0.19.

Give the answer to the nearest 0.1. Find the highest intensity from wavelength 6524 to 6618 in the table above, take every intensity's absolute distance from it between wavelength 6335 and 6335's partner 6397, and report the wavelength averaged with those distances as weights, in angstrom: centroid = 6367.1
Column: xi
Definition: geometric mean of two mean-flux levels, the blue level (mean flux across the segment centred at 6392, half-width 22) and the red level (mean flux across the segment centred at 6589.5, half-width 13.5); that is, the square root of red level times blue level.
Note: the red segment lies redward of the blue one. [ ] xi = 4.73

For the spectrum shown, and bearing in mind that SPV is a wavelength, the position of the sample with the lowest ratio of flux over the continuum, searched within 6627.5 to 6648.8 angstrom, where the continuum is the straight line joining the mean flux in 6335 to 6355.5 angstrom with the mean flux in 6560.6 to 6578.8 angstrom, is 6632.03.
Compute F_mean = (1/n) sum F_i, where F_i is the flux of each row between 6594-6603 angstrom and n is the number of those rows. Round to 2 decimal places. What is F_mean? 4.57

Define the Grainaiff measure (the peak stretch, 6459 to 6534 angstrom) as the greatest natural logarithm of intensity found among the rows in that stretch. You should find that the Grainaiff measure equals 1.599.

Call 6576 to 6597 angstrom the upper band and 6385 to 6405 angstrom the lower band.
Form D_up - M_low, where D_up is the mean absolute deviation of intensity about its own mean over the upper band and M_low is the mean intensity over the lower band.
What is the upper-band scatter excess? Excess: -4.62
